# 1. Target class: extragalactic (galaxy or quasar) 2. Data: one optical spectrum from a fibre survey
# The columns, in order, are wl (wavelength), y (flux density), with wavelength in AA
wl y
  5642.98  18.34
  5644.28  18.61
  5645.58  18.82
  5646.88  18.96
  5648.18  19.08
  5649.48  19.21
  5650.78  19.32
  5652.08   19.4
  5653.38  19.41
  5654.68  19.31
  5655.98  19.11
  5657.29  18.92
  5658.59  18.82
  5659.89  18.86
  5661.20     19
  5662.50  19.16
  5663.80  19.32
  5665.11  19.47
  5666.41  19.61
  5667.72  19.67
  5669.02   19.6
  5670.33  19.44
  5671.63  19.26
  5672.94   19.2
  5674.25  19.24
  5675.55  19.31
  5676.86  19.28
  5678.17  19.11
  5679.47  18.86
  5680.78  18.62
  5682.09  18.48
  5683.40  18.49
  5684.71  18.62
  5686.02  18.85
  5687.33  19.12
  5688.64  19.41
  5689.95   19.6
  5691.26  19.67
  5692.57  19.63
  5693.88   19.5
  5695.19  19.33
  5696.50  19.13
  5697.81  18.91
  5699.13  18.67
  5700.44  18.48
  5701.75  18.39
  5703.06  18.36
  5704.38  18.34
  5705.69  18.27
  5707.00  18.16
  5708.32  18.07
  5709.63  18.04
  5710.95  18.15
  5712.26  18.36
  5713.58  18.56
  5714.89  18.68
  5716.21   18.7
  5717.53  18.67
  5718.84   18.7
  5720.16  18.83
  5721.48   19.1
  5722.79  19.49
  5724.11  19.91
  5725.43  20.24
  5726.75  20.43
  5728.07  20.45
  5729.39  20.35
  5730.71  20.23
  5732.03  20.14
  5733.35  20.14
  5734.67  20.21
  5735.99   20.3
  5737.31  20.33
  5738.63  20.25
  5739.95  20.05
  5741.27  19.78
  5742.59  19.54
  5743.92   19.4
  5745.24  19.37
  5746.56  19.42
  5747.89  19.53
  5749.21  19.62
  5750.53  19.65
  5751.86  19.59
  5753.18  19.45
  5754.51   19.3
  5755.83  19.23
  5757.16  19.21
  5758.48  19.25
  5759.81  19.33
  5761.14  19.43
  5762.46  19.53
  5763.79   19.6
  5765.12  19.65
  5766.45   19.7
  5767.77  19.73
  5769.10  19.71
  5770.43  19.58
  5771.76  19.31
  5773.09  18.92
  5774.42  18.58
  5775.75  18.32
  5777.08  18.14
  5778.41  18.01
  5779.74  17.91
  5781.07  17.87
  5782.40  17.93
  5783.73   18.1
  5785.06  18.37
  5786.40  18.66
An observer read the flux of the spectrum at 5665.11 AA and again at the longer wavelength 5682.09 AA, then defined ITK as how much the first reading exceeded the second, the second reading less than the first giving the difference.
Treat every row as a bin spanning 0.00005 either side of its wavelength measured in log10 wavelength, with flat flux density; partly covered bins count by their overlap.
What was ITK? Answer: 1.0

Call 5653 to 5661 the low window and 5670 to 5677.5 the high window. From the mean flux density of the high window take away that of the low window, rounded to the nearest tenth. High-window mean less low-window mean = 0.2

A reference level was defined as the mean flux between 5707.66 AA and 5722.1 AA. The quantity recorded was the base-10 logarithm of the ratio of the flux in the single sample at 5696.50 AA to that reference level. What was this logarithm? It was 0.014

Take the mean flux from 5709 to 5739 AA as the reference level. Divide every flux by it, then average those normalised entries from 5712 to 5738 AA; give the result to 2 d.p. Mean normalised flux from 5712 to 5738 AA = 1.01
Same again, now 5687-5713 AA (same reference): 0.96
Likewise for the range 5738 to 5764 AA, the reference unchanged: 1.00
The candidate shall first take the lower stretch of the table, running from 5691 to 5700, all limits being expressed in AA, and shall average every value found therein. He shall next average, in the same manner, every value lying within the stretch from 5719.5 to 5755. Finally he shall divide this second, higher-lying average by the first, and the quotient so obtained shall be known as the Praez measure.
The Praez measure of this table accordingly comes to 1.03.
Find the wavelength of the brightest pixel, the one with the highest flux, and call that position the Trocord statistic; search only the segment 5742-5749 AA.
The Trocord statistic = 5742.59 AA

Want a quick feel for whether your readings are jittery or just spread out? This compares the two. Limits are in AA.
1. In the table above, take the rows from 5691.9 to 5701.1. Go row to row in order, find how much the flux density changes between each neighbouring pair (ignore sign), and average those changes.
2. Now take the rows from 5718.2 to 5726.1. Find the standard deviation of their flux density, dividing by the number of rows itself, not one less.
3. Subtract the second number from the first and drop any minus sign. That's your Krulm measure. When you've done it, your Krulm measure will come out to 0.37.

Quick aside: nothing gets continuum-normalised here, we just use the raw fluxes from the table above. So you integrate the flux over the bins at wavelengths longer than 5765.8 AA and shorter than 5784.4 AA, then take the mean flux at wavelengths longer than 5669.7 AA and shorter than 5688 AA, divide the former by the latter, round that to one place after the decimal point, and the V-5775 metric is 18.3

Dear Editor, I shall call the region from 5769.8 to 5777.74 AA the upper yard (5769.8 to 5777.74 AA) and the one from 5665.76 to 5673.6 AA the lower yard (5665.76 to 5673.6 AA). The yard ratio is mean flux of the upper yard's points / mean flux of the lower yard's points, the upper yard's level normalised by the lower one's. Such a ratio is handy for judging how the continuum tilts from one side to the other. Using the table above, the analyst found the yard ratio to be 0.97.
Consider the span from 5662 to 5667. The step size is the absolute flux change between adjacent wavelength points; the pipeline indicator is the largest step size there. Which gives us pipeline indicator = 0.16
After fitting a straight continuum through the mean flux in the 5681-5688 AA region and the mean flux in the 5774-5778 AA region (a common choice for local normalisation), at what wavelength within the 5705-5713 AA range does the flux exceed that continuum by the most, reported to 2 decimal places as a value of 5712.26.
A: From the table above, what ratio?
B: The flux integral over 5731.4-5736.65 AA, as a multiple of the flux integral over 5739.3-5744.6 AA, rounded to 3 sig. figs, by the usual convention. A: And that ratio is 1.02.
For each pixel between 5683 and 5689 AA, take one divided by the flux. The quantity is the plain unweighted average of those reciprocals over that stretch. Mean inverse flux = 0.0529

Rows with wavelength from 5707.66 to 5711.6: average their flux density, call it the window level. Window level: 18.1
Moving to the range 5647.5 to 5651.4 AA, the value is 19.2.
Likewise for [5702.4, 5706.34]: 18.3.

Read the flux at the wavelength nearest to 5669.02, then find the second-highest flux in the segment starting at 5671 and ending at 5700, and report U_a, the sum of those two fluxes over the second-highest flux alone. 2.00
